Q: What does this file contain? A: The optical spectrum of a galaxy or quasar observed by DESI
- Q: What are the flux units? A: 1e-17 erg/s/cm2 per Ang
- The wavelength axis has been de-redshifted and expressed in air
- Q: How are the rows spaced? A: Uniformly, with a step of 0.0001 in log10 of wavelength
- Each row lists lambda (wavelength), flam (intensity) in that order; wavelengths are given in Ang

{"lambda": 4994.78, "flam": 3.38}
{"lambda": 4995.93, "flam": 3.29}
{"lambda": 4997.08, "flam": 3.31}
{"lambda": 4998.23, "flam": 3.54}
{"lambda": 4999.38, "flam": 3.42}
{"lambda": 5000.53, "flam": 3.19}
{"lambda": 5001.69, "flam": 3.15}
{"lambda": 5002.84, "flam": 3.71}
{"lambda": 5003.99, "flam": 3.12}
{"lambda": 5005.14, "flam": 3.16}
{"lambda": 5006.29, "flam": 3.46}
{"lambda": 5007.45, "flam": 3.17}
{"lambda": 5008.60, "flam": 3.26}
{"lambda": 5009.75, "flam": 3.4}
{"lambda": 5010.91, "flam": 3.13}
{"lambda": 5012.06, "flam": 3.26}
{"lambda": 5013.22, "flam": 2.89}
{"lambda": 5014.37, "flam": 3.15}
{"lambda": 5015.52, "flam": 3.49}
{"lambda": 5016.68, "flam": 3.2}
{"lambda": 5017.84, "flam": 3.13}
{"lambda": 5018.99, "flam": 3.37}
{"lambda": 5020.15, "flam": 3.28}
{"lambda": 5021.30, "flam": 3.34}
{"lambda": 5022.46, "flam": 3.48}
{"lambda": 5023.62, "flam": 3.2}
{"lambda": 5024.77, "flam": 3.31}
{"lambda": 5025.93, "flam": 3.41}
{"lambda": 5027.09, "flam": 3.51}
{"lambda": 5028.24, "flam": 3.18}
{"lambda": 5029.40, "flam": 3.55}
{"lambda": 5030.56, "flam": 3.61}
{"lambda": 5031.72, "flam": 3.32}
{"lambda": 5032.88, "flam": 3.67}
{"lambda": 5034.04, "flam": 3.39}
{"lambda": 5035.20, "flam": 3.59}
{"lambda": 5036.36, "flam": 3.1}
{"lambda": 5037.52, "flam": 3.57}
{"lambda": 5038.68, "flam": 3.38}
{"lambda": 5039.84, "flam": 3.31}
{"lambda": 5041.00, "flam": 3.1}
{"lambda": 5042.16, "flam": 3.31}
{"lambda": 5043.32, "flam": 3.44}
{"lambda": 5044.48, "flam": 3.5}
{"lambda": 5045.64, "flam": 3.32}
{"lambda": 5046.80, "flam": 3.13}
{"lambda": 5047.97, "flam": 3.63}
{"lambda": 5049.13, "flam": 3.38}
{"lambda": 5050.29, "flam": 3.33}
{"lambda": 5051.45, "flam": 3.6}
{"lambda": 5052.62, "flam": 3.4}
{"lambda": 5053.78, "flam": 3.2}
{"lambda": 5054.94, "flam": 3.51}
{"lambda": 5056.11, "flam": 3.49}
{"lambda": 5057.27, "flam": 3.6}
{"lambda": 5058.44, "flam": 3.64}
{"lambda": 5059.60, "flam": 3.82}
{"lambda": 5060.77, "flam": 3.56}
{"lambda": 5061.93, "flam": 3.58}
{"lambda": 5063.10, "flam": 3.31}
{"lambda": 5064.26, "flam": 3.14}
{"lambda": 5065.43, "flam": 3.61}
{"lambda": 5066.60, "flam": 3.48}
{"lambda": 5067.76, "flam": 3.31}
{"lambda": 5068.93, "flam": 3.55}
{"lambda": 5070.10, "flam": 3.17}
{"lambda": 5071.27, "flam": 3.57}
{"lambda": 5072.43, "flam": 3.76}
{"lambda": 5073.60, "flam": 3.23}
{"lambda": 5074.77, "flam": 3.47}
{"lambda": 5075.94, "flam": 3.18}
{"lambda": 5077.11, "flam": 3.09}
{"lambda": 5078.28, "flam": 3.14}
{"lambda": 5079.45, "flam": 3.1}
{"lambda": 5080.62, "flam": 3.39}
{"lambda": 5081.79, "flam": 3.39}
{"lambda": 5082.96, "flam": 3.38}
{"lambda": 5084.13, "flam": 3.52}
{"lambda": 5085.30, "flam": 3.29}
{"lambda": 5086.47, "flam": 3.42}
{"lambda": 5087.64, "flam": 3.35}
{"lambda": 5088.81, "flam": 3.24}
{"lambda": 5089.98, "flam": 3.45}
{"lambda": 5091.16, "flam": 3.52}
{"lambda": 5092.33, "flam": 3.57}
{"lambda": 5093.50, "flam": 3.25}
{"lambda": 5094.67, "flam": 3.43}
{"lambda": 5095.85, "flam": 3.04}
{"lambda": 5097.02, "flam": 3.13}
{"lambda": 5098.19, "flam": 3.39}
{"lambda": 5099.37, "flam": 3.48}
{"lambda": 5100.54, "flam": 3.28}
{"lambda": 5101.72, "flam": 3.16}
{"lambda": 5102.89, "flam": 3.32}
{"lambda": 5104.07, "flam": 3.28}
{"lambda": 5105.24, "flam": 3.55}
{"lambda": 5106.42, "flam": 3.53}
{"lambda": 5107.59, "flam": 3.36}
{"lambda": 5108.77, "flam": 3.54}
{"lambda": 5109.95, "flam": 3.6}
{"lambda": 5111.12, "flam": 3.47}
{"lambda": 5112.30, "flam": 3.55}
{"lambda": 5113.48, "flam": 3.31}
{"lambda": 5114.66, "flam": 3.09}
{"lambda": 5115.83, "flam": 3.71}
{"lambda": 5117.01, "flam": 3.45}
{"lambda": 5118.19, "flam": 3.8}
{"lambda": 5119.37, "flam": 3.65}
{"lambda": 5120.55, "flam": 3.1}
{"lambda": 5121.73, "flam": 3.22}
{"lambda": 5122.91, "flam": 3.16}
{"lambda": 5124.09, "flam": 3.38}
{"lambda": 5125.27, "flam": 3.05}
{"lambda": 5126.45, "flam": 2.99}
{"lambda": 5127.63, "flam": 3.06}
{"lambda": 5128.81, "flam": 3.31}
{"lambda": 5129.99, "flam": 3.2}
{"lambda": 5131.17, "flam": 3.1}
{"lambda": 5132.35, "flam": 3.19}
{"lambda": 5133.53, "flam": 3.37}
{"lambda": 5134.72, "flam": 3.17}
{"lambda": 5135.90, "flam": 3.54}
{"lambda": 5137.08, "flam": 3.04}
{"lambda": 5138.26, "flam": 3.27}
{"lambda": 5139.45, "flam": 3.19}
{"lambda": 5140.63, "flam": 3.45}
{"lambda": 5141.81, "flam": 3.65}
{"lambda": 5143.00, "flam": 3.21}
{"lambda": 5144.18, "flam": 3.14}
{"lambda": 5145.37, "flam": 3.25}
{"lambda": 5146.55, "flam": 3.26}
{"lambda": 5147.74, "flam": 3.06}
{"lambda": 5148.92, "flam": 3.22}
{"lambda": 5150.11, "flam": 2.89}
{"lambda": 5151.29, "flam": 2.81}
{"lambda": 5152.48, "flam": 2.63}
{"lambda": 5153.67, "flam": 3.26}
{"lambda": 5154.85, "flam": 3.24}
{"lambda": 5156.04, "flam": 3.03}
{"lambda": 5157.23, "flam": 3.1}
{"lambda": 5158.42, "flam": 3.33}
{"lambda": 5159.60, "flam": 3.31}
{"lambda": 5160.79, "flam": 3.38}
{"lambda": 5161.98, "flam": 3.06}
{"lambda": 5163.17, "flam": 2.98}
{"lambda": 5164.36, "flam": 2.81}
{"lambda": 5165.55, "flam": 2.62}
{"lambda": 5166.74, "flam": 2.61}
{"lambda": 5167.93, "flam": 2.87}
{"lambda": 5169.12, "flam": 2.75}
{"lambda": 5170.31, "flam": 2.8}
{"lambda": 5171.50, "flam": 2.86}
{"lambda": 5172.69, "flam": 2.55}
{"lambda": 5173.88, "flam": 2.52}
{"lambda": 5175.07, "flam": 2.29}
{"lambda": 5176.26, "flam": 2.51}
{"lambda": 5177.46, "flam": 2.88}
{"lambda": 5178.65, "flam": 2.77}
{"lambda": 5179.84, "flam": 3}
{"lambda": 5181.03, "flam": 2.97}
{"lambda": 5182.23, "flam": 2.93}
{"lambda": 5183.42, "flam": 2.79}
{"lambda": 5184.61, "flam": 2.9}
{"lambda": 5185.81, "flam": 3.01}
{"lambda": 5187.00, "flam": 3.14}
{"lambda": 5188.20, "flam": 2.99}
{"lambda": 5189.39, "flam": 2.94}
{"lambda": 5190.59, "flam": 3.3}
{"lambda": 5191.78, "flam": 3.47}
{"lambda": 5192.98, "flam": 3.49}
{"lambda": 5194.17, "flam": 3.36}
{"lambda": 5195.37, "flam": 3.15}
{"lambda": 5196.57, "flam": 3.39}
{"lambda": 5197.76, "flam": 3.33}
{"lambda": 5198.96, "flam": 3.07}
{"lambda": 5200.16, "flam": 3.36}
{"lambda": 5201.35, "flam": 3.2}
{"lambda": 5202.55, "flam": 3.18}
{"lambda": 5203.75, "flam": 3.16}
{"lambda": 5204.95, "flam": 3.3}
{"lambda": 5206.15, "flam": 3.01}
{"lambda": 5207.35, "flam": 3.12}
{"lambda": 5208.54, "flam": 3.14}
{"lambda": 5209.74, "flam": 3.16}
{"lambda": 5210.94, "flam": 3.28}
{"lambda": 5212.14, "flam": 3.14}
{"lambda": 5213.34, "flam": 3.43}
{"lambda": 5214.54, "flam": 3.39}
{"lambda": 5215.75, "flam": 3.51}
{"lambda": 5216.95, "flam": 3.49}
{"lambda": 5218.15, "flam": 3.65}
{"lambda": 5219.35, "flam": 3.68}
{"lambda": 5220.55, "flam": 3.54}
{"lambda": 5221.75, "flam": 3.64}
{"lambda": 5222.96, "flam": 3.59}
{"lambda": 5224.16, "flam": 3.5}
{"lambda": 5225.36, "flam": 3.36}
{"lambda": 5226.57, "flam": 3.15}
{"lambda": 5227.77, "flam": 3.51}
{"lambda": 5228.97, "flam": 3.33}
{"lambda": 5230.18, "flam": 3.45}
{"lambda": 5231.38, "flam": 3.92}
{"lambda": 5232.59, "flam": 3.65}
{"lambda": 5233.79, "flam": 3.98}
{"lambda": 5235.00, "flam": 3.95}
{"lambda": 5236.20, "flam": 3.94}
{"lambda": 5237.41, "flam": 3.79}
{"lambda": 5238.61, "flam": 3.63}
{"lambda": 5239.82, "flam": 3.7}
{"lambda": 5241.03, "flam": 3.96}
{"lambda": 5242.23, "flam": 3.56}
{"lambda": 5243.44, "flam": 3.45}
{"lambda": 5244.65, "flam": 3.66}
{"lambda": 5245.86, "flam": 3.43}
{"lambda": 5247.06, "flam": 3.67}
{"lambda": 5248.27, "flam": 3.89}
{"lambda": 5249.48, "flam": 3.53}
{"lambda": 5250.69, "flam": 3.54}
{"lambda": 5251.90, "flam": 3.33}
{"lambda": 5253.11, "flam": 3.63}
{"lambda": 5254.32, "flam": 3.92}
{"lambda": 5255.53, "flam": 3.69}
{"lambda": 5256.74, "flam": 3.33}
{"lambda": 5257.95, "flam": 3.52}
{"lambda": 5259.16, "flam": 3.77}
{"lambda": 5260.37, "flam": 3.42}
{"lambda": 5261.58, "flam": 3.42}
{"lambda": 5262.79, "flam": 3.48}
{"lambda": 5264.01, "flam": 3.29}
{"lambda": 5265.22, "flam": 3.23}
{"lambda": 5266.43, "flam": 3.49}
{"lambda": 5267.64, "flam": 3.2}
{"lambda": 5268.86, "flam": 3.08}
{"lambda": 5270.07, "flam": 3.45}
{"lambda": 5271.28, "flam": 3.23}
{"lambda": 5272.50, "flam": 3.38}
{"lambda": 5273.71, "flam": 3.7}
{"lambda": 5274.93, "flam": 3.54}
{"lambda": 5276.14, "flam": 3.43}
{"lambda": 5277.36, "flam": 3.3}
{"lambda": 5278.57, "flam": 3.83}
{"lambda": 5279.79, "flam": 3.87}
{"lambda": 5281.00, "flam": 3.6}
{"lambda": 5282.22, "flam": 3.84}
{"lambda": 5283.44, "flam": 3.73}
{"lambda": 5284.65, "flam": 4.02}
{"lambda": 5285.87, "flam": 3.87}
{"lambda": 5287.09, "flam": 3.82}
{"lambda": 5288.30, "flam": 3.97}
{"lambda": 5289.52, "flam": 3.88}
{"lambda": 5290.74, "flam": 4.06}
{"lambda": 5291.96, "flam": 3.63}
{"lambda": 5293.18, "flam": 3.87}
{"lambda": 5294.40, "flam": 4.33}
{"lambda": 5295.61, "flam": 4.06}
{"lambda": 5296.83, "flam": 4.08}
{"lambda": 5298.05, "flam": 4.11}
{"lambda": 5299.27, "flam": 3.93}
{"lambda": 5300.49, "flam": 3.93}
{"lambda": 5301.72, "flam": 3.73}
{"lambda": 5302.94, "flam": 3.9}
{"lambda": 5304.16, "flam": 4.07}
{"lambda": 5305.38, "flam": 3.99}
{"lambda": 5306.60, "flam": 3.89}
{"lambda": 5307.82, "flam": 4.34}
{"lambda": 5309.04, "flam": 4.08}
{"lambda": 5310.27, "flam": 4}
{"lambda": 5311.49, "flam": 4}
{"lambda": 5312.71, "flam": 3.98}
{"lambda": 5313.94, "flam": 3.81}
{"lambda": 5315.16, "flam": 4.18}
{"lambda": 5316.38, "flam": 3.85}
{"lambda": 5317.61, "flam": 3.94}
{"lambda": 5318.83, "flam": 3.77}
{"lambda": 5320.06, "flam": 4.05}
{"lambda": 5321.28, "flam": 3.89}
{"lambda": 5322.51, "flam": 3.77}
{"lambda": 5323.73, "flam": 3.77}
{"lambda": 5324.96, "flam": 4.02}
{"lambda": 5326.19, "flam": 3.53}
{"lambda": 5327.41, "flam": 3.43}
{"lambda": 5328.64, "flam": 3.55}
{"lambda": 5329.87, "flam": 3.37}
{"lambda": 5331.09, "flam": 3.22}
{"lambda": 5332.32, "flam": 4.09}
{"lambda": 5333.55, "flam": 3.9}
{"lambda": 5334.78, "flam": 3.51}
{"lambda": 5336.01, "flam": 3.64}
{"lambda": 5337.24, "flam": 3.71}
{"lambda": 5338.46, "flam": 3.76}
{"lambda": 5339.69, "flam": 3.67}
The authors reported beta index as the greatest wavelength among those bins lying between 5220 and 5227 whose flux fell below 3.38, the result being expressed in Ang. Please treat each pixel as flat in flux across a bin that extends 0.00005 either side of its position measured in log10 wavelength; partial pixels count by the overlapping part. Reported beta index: 5226.57 Ang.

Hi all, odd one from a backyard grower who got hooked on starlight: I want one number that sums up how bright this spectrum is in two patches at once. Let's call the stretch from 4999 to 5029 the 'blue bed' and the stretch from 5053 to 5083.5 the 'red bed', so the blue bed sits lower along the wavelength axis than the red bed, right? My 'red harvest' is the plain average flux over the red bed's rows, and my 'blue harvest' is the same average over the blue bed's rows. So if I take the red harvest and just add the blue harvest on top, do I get 6.69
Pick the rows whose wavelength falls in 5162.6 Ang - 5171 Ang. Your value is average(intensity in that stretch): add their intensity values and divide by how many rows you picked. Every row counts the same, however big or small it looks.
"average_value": 2.78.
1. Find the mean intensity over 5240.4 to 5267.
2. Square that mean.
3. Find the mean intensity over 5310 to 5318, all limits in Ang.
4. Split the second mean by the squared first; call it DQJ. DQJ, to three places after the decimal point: 0.314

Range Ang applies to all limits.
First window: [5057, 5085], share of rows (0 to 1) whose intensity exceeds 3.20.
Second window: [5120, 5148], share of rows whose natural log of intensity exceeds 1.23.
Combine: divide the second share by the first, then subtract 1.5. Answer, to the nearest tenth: -1.3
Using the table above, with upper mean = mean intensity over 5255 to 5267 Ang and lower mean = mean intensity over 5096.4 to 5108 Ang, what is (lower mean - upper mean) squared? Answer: 0.01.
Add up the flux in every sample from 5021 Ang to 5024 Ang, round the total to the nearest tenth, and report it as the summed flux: 10.0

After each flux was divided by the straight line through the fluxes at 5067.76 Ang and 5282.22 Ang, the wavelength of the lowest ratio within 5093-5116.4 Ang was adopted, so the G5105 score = 5095.85 Ang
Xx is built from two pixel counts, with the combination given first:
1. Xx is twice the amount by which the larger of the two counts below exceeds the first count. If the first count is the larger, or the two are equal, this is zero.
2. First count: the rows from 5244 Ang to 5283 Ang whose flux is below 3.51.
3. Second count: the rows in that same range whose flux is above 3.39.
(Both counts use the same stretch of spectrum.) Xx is 14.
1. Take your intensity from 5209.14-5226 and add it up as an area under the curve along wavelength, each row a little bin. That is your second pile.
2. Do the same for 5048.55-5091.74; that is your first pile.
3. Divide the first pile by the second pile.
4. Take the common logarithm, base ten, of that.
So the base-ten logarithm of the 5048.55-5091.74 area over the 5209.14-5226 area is 0.4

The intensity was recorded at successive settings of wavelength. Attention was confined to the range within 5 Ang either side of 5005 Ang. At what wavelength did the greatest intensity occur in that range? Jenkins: 5002.84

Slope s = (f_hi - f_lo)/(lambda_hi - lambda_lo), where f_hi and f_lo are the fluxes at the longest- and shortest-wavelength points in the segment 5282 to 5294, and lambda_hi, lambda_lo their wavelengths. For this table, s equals 0.00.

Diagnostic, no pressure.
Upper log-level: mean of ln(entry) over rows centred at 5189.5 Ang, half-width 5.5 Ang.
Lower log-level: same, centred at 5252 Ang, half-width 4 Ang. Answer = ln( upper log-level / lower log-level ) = -0.11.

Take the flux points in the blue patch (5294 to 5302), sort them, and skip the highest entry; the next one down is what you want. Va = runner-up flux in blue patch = 4.11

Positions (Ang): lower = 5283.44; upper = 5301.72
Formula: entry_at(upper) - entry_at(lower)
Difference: 0.0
